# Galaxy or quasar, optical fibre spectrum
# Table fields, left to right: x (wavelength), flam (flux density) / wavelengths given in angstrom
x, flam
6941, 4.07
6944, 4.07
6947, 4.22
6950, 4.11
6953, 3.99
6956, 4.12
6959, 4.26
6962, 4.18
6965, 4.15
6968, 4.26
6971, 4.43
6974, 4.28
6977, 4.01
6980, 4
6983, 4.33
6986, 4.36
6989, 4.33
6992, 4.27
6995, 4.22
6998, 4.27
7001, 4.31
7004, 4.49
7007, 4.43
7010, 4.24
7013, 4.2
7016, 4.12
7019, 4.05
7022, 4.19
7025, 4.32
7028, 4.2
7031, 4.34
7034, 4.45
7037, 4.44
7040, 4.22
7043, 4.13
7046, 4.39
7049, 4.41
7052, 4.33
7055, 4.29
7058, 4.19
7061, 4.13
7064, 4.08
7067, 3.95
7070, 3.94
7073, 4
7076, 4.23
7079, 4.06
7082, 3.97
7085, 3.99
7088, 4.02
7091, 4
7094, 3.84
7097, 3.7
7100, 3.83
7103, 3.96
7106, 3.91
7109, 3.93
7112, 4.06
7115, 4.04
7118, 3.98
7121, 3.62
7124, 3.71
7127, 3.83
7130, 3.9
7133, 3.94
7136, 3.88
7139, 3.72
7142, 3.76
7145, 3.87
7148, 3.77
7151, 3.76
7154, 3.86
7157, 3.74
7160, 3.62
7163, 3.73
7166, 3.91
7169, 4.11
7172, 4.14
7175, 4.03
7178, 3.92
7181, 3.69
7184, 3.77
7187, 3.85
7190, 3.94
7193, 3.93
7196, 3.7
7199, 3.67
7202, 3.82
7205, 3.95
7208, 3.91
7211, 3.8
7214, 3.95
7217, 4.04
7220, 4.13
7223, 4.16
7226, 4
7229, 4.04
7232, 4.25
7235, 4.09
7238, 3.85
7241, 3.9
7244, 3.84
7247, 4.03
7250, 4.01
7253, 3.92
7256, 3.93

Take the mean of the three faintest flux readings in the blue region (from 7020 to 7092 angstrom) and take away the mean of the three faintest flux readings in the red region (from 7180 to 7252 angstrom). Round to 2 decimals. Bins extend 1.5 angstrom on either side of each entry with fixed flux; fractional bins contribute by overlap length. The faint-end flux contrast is 0.27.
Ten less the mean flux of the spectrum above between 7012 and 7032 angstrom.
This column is 5.80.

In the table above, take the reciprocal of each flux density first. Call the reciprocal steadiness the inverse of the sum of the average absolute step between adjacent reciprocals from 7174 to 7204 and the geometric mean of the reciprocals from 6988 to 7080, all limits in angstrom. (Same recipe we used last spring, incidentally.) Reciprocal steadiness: 4.10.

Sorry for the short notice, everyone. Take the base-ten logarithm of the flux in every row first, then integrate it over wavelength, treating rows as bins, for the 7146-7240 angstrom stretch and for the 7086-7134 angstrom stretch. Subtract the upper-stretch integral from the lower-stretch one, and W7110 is -27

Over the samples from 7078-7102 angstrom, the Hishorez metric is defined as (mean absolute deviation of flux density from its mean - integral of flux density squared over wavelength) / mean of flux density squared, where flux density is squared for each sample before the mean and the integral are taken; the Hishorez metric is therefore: -24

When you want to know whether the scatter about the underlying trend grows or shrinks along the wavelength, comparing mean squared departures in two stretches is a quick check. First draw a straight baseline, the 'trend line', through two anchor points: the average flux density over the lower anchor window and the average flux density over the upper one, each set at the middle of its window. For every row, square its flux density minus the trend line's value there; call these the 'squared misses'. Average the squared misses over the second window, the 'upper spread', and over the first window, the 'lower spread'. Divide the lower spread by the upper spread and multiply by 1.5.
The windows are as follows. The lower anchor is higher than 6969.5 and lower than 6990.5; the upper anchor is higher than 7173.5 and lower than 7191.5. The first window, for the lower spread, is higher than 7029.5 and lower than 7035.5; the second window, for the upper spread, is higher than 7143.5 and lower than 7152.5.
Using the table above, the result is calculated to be 4.9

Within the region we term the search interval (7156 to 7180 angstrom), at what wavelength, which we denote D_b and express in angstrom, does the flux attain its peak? 7172 angstrom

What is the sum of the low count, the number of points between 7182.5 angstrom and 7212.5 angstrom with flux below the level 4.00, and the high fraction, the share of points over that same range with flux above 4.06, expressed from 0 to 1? 10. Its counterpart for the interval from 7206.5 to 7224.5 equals 3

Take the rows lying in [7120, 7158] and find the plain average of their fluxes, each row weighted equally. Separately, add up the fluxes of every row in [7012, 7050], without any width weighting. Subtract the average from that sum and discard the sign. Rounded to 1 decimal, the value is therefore 51.7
